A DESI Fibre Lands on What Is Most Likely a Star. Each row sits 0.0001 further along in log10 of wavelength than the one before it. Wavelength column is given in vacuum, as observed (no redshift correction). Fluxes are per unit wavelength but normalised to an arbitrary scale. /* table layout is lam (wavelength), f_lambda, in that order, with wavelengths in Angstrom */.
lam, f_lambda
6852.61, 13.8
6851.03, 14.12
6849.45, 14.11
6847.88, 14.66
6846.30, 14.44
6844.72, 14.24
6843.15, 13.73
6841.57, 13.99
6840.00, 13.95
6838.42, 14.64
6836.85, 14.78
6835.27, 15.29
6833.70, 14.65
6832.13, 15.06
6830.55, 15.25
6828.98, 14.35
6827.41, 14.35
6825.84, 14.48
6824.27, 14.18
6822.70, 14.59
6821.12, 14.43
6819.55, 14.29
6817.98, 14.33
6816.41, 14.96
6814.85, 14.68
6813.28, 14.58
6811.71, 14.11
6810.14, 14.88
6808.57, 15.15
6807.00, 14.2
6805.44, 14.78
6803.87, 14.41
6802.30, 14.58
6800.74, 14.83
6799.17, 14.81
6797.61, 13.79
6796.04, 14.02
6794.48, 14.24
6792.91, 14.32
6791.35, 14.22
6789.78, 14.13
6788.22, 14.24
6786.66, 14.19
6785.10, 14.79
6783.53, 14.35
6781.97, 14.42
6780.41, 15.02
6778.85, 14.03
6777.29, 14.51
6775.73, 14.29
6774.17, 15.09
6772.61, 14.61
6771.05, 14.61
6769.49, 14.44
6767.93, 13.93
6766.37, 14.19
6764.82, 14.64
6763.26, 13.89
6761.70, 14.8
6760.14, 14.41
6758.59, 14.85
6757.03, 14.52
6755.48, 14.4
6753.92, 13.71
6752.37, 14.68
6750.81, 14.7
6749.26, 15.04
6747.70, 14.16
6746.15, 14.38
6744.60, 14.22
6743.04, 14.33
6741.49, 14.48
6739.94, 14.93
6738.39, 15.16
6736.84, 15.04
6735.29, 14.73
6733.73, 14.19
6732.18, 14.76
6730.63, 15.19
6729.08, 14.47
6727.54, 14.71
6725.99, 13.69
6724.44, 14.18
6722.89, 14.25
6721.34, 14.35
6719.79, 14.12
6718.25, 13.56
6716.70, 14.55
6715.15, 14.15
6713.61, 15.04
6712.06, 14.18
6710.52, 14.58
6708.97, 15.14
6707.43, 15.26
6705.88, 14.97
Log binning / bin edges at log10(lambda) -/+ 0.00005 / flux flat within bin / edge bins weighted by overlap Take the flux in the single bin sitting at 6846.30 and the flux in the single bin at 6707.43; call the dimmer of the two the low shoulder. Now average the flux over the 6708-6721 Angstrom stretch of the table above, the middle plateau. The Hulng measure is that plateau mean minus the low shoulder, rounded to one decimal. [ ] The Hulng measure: 0.0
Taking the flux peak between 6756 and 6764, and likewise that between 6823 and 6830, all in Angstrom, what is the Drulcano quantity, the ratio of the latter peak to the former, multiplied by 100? 98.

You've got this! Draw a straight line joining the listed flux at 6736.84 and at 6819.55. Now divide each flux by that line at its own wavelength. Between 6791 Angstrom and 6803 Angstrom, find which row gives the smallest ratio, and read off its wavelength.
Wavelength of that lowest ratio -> 6797.61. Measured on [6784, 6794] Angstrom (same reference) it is 6789.78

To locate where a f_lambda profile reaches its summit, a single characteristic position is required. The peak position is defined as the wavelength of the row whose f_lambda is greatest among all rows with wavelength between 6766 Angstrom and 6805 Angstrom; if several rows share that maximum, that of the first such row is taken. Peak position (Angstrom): 6774.17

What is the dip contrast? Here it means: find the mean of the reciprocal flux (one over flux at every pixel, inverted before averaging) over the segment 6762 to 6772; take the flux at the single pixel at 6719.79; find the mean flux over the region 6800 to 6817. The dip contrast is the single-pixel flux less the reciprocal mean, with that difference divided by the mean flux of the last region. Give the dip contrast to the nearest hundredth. 0.96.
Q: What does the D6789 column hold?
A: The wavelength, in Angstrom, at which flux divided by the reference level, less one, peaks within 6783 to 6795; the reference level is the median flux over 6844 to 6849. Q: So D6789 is 6785.10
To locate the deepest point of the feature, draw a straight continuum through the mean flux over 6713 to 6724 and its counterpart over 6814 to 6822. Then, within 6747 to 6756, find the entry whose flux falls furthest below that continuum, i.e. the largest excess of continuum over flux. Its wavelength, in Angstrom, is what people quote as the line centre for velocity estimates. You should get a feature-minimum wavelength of 6753.92 Angstrom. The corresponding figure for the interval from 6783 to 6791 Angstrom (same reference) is 6789.78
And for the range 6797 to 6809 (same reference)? 6797.61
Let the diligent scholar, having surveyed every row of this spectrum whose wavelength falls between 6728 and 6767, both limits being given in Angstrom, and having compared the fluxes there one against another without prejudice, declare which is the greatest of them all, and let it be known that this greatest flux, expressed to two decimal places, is 15.19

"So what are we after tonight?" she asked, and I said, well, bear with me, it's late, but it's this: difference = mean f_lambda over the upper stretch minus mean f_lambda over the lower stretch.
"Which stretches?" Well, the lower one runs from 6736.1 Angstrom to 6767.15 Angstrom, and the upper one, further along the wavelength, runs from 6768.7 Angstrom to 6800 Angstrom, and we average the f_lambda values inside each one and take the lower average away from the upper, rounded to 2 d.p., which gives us -0.12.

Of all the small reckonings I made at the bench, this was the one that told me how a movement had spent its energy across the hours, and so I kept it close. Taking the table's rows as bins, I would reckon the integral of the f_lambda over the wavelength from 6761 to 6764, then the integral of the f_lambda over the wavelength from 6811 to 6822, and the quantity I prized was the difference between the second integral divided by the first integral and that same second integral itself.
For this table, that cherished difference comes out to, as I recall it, -156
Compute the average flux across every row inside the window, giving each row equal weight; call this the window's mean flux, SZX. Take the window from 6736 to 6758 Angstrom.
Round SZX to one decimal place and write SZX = 14.6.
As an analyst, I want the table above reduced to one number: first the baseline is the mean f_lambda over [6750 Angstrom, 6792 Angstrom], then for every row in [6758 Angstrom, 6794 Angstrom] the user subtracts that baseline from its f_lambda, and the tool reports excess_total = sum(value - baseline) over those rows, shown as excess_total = 0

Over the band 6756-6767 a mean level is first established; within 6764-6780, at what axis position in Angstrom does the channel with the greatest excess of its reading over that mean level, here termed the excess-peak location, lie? 6774.17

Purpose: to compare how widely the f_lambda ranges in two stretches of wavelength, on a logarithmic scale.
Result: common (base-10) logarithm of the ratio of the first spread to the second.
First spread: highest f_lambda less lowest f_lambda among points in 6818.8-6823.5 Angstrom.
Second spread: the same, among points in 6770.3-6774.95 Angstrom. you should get -0.2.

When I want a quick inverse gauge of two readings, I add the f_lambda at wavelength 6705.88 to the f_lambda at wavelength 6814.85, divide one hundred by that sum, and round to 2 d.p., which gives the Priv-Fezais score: 3.37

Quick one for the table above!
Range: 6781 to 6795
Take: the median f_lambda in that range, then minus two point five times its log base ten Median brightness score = -2.88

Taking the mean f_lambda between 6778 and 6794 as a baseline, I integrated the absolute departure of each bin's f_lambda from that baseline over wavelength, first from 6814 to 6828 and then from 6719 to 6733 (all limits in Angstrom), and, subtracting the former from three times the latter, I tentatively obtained 11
